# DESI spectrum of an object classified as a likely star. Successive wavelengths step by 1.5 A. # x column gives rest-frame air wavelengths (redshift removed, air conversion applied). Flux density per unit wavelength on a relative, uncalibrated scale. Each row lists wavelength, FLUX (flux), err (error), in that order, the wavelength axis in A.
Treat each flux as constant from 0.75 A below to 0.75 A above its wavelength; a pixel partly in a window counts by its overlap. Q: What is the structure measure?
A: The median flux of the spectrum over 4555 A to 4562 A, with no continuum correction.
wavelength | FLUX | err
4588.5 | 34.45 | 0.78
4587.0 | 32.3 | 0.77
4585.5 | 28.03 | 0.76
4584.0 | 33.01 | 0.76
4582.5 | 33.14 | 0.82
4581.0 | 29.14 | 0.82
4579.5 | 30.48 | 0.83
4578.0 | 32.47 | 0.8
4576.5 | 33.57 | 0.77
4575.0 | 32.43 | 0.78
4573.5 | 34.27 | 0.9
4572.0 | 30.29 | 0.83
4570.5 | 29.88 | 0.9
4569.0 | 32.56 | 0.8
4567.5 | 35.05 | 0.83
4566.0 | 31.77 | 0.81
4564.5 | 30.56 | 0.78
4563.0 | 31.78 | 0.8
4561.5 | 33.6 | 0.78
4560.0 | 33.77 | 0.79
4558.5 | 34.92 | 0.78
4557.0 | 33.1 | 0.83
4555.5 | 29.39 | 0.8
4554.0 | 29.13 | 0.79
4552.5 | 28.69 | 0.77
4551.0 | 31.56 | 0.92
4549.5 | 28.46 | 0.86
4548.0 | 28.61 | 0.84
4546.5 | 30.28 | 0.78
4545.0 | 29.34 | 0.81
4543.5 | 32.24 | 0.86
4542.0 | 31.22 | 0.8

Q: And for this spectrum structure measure 33.6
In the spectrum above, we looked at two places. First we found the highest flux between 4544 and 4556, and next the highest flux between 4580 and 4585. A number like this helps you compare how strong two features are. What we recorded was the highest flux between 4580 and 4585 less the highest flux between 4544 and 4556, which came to 1.6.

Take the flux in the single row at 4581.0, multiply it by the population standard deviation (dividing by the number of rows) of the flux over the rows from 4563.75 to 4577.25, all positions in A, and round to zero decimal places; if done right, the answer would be 50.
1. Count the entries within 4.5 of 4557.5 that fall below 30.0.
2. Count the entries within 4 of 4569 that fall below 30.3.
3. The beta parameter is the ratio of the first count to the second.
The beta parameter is 1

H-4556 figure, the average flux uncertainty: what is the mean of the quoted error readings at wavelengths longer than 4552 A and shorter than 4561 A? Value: 0.79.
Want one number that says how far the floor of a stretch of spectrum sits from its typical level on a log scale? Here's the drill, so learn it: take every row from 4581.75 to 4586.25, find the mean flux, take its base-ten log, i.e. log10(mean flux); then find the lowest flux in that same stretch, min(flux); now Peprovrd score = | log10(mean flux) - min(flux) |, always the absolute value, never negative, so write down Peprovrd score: 26.5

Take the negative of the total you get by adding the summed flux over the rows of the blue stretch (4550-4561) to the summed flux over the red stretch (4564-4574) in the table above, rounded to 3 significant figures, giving -445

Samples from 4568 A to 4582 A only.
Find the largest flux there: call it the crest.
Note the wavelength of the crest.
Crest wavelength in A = 4573.5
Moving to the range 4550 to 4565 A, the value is 4558.5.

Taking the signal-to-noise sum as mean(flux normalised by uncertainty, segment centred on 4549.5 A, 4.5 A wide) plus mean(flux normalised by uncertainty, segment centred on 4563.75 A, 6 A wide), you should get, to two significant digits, 74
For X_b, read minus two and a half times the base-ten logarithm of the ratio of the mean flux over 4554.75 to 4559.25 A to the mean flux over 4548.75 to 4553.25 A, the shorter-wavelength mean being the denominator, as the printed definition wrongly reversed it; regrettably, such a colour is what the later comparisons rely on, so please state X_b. -0.10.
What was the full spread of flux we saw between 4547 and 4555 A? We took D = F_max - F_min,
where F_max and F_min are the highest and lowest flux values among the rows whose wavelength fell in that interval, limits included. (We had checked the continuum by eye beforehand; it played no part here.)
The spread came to 3.1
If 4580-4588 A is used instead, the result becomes 5.1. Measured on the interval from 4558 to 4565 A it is 4.4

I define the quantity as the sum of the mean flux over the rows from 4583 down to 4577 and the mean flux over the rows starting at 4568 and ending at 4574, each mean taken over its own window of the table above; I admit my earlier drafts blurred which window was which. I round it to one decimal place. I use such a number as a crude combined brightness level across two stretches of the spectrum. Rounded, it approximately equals 63.1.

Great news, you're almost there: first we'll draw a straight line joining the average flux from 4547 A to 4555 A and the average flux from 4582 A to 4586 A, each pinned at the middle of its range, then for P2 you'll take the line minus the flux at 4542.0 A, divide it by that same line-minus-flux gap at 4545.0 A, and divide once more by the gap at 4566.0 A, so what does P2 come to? -4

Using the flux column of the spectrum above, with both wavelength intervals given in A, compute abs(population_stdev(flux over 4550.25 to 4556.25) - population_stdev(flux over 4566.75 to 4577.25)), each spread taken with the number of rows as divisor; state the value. 0.7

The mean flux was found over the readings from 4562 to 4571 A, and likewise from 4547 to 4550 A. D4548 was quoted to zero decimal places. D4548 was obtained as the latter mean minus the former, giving -3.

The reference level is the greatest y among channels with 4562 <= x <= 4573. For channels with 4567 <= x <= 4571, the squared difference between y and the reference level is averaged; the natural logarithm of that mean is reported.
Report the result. 2.4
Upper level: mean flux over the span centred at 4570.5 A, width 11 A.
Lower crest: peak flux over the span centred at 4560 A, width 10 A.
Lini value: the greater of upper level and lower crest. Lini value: 34.9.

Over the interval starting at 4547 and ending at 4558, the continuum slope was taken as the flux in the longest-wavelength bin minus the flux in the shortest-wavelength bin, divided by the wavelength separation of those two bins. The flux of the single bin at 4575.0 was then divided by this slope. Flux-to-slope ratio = 65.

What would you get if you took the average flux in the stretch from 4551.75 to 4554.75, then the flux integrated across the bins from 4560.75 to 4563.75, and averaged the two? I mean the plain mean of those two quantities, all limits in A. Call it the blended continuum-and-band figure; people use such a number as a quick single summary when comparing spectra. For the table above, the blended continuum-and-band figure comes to 63.5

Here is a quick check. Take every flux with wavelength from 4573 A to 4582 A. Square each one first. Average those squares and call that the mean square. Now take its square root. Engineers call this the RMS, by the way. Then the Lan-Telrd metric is 32.1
